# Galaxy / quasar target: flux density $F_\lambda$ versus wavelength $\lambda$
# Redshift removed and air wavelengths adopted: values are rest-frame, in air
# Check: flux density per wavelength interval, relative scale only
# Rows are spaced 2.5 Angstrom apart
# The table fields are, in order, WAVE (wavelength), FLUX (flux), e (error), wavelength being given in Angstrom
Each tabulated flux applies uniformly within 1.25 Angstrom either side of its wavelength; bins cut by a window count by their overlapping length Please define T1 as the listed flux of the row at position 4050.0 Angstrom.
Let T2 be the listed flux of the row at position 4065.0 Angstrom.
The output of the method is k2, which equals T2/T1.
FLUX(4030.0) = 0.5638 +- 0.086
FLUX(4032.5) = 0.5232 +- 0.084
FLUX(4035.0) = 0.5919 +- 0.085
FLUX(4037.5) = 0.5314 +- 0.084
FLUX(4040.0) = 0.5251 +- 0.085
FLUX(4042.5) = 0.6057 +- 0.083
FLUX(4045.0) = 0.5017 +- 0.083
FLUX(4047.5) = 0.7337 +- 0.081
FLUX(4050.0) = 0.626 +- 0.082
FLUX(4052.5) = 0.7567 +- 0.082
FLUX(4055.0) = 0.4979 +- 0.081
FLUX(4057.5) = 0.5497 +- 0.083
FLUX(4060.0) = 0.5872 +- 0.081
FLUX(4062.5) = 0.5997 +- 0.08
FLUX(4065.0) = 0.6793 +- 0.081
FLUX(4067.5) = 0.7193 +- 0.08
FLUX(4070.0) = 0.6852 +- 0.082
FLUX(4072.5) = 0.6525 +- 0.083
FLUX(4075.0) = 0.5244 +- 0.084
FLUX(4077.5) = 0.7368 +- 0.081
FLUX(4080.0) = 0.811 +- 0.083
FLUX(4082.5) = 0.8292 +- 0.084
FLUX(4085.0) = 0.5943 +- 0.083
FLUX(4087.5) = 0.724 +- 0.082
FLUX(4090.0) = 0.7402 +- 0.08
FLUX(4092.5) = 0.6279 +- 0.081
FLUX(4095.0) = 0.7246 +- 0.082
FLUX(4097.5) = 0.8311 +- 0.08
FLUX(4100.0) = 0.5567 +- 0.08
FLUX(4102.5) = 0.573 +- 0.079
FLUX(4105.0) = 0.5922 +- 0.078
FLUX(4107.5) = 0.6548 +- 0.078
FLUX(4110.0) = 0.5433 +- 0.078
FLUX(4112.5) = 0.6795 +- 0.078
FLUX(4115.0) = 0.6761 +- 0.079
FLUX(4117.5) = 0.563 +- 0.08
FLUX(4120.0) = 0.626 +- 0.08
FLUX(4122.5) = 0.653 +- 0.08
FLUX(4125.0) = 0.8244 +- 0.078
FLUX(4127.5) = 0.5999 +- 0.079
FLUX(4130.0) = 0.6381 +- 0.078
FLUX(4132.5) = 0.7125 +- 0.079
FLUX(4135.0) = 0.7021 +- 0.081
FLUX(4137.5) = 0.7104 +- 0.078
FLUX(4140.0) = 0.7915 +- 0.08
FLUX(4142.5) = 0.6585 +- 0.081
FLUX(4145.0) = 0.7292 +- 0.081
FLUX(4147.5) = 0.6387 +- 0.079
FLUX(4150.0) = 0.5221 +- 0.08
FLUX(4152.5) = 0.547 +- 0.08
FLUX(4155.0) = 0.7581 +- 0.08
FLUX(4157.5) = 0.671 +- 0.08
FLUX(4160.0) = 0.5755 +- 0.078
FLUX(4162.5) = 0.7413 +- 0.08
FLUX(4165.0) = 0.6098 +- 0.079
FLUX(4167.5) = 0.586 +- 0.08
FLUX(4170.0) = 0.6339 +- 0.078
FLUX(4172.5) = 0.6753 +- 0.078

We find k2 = 1.1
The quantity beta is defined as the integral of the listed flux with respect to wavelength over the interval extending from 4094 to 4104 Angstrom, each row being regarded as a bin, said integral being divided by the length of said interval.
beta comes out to 0.67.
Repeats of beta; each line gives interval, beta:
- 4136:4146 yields 0.72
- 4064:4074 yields 0.68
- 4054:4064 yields 0.56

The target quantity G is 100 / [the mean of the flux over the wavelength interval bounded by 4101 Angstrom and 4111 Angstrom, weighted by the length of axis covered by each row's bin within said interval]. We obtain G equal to 169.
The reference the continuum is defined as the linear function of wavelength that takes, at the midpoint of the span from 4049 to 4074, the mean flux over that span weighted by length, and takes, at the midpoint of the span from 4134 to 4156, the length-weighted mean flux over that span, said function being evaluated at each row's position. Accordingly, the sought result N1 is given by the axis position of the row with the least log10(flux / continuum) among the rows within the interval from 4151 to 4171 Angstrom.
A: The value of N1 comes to 4152.5 Angstrom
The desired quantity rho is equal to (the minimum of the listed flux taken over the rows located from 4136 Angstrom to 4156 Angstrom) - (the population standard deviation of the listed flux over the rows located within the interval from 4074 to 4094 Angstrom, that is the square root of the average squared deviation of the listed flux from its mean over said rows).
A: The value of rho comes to 0.42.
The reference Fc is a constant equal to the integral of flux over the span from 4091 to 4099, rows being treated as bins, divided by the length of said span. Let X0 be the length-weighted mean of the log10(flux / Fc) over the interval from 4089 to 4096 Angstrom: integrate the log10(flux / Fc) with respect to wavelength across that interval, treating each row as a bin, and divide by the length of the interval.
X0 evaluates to -0.02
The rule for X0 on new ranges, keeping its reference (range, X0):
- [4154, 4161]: -0.04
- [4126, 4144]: -0.02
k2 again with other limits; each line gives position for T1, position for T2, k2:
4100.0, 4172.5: 1.2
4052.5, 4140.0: 1.0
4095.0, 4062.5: 0.8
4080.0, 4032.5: 0.6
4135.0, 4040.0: 0.7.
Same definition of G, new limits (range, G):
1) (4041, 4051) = 163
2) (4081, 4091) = 138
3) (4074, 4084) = 138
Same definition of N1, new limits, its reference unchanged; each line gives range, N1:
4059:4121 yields 4075.0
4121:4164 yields 4150.0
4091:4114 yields 4110.0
